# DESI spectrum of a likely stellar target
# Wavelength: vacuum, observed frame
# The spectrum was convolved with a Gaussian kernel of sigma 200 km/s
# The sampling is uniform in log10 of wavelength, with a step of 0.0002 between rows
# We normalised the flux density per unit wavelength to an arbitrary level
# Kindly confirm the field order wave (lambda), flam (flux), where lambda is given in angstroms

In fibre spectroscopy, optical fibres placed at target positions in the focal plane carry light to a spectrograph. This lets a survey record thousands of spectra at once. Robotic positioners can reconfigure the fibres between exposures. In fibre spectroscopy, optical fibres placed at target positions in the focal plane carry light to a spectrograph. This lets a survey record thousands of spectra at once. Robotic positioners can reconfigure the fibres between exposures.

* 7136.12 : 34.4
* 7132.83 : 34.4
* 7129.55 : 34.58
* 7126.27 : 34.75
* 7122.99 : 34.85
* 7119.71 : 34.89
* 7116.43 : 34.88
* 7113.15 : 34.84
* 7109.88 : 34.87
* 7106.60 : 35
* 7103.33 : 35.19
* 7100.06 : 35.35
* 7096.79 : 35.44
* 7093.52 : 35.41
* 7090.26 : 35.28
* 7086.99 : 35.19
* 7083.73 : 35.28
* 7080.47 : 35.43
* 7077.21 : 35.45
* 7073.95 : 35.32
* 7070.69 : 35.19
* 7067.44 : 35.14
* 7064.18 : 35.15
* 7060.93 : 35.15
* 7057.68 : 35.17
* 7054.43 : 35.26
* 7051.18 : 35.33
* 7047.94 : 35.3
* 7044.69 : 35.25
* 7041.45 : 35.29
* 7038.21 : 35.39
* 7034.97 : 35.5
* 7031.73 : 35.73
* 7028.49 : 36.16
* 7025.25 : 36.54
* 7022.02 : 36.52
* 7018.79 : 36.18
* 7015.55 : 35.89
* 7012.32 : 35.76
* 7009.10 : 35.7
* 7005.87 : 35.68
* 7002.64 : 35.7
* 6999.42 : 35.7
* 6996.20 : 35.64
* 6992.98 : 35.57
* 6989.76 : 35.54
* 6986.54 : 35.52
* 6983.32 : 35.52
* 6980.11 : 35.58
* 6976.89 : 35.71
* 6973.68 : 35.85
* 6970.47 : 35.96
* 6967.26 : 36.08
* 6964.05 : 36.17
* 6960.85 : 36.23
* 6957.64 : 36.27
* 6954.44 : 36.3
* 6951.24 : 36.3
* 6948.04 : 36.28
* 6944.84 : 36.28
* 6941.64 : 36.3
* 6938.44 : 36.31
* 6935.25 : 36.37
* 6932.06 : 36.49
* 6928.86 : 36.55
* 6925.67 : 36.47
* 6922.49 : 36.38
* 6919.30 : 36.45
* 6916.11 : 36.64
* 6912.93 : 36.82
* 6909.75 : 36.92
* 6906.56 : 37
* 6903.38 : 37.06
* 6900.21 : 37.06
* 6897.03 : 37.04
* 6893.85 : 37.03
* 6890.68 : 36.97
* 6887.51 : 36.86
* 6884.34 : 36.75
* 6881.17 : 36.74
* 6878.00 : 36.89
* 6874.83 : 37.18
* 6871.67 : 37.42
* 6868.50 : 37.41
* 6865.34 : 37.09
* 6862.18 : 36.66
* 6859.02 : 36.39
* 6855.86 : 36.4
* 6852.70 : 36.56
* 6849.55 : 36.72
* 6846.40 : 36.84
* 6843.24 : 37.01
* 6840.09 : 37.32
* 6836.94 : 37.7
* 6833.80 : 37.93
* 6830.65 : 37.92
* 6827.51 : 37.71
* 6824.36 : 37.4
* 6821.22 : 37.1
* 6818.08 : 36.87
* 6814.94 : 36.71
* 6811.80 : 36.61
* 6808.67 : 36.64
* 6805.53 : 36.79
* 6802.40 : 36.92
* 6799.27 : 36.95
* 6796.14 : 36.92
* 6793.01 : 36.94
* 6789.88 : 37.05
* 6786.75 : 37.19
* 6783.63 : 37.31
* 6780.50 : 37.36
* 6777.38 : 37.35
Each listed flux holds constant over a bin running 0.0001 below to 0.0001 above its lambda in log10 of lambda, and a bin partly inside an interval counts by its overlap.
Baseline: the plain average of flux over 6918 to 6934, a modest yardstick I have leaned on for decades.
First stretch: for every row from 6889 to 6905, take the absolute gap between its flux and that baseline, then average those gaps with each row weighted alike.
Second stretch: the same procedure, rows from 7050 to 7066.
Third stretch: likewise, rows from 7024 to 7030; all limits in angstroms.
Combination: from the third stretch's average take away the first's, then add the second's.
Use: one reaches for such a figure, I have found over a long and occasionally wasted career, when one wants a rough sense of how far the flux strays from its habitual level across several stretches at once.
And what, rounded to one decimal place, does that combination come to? 0.9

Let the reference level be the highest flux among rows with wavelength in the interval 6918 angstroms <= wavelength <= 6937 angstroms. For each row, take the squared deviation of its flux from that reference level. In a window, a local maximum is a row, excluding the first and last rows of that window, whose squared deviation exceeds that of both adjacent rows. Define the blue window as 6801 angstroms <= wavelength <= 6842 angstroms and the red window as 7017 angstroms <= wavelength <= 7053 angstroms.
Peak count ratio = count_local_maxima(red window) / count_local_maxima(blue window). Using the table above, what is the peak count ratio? 1.00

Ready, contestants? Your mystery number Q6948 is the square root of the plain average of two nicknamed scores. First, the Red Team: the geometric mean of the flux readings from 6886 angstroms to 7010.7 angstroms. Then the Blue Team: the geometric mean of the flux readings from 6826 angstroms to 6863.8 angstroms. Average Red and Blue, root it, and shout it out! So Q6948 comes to 6.06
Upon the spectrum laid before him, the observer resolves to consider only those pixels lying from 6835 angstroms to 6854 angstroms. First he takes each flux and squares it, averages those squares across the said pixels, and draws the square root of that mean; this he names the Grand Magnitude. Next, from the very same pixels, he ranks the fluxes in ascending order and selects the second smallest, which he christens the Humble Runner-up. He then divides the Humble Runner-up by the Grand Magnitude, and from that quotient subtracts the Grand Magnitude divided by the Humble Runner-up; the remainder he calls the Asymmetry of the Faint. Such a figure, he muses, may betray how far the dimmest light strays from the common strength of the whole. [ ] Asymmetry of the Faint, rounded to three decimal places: -0.017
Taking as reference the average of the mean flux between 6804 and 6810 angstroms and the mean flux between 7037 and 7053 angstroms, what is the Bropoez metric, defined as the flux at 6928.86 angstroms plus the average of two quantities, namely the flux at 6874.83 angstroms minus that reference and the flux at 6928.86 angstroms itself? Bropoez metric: 55.4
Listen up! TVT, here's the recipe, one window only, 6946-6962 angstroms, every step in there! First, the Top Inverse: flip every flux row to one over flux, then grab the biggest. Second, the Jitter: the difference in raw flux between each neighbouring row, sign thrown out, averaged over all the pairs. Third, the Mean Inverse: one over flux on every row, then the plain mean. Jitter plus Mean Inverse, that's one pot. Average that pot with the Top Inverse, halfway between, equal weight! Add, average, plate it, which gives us 0.039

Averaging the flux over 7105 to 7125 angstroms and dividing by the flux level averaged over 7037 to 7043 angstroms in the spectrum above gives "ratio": 0.99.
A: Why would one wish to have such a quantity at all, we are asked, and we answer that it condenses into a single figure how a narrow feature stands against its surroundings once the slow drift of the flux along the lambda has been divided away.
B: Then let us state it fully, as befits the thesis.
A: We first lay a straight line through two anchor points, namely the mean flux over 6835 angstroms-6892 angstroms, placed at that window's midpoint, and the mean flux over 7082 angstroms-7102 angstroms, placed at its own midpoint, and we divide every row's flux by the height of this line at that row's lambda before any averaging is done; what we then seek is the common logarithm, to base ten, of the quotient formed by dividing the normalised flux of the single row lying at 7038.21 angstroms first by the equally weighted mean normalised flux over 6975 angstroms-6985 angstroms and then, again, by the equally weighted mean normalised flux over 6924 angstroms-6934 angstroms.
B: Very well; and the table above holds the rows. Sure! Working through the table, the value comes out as 0.0021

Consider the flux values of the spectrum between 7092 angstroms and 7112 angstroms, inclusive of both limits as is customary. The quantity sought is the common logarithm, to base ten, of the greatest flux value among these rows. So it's 1.549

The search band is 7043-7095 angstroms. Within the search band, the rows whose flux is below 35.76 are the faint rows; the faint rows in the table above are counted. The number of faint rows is 16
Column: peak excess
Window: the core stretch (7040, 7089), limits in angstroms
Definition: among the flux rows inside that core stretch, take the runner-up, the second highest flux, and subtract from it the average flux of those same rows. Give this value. 0.2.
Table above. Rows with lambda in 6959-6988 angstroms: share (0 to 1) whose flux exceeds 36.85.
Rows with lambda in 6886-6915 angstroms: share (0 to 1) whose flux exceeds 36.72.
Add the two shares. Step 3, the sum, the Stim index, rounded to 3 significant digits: 1.00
